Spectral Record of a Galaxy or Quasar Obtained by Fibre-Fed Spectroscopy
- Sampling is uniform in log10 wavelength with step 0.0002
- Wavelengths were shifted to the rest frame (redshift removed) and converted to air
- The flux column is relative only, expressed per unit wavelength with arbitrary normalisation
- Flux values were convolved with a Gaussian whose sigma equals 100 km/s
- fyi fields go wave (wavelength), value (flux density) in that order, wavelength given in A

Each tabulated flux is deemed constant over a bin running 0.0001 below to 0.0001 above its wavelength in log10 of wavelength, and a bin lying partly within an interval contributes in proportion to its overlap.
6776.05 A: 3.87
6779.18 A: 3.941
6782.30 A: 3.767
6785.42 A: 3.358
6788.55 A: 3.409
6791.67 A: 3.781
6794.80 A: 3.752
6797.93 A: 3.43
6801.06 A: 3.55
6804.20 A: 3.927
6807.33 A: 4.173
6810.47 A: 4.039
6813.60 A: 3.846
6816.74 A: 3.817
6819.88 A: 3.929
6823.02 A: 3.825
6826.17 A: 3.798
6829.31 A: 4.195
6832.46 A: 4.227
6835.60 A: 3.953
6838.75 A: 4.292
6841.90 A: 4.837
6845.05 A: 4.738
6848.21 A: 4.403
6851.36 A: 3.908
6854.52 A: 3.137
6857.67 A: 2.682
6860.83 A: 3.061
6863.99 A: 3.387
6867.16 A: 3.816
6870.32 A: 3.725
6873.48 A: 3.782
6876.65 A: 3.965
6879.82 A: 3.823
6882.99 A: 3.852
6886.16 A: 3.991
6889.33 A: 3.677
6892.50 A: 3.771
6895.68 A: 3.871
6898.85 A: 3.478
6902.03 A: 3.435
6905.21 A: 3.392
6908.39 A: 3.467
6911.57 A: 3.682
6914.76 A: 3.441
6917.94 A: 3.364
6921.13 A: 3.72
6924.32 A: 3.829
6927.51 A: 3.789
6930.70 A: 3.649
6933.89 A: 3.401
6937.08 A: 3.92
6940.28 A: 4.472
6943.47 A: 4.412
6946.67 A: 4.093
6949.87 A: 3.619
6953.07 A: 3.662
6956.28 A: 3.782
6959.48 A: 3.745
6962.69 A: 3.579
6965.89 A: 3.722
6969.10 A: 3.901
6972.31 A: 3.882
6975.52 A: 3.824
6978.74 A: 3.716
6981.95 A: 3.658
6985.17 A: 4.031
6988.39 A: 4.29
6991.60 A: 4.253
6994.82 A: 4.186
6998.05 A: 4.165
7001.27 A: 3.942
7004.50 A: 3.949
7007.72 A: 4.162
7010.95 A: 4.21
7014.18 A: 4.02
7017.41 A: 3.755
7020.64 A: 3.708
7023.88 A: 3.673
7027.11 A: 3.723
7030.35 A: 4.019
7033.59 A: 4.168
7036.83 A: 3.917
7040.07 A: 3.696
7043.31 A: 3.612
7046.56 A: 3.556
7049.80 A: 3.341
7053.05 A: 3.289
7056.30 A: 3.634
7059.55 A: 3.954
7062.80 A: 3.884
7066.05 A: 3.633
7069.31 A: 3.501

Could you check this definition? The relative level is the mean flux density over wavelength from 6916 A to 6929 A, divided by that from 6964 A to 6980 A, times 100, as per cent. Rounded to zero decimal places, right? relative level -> 96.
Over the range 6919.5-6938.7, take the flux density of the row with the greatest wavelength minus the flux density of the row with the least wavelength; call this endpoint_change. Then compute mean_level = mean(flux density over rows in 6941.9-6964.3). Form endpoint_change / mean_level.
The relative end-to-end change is 0.052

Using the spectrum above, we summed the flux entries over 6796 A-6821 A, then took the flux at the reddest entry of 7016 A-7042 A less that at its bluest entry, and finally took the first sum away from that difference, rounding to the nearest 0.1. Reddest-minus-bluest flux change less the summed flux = -30.8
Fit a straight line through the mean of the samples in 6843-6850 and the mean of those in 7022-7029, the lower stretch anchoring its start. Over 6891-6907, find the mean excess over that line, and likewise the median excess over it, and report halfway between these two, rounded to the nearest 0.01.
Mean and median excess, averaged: -0.78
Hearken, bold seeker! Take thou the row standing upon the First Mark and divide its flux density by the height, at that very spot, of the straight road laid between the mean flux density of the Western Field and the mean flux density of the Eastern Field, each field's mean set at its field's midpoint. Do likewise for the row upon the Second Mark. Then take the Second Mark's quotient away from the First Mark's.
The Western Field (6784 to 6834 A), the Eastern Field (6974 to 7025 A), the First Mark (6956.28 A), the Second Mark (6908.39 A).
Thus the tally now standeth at 0.071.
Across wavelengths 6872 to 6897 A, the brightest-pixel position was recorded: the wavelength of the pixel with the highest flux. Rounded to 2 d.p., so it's 6886.16 A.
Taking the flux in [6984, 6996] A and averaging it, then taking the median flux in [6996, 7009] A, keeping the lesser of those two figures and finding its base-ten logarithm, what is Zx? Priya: 0.608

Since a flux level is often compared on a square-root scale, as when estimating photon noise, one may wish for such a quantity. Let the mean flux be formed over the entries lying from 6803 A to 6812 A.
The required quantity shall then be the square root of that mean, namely 2.01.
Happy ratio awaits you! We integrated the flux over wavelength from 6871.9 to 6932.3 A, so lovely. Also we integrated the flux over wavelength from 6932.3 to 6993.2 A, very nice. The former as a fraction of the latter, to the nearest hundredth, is 0.94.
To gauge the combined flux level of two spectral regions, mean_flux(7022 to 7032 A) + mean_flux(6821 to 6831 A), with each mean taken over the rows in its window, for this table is 7.7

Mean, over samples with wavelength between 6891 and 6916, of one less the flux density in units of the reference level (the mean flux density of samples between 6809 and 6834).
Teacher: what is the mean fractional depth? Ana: 0.099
